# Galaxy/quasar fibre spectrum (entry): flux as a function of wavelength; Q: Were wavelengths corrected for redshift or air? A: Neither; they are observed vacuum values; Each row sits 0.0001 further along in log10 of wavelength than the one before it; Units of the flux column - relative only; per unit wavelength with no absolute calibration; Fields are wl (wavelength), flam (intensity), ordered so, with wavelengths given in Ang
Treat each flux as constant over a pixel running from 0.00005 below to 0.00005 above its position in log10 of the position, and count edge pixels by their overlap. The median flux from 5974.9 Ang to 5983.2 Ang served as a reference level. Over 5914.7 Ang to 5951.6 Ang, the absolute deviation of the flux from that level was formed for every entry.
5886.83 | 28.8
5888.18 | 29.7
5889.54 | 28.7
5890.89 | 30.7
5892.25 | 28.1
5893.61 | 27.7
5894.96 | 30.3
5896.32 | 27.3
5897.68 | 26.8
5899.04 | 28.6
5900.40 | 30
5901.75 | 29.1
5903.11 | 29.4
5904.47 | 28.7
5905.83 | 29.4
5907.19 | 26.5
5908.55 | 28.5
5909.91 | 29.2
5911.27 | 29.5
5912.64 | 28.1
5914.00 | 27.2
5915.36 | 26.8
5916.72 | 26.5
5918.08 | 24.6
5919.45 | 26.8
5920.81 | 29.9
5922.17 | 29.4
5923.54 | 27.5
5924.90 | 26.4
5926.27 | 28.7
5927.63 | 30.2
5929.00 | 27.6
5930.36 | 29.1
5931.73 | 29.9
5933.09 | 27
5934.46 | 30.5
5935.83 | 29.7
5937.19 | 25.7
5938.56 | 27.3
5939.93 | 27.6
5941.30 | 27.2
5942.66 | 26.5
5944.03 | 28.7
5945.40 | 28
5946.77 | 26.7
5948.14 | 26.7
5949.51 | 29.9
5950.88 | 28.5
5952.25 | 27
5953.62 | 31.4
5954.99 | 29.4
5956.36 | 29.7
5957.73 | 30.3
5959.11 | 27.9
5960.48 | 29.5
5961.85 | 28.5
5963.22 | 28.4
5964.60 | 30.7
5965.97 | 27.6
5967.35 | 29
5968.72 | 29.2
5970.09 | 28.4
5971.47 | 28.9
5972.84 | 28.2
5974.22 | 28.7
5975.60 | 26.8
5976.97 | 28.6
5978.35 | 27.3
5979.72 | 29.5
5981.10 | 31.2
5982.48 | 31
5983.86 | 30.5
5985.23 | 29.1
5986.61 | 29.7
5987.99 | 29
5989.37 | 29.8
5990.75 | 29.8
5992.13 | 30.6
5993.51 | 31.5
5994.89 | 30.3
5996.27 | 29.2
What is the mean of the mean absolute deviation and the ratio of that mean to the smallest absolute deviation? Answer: 17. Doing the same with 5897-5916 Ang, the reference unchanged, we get 10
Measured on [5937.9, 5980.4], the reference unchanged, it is 12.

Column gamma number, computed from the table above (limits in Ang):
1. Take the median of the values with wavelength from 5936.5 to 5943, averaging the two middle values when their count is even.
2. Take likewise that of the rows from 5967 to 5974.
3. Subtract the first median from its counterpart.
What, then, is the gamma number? 1.7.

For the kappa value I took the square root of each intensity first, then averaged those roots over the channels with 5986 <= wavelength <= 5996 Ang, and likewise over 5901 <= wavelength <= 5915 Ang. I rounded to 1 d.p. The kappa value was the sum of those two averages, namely 10.8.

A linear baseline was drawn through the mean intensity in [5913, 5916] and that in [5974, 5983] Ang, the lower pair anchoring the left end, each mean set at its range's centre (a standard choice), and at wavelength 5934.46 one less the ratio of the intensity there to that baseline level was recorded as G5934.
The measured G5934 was -0.10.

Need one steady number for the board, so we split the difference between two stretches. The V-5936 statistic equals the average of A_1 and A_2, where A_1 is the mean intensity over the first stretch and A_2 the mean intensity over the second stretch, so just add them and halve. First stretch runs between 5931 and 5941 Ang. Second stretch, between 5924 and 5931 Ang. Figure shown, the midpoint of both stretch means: 28.3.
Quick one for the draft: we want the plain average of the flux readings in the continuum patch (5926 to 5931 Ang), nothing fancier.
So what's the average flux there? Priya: 28.9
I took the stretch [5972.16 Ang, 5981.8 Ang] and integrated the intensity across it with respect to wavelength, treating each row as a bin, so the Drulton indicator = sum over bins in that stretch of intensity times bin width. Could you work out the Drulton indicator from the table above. 276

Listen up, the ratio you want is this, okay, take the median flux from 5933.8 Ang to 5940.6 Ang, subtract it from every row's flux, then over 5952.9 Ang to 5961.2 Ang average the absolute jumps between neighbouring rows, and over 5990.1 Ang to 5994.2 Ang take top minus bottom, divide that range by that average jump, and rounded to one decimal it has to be 1.2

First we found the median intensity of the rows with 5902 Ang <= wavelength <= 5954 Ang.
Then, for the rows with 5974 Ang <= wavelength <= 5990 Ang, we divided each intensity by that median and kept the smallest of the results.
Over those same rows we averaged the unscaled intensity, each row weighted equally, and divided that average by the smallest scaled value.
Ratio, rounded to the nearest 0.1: 30.6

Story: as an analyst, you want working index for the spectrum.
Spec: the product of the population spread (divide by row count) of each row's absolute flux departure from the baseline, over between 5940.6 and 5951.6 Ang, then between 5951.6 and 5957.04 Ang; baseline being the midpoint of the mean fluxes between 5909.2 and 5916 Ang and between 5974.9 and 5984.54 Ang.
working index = 0.61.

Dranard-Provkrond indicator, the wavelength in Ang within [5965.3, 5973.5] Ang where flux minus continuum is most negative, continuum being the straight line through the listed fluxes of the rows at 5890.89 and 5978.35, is 5965.97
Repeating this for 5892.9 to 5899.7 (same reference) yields 5897.68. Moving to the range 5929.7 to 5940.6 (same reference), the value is 5937.19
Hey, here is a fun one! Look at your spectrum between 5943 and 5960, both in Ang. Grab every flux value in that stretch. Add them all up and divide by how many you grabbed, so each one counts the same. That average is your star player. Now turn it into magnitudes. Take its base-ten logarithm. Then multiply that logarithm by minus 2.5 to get -3.64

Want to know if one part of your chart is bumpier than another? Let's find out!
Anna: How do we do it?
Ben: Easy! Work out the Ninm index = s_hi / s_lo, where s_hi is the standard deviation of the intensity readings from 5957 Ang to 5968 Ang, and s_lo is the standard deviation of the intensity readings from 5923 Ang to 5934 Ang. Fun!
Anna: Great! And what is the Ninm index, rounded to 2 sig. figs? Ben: 0.80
